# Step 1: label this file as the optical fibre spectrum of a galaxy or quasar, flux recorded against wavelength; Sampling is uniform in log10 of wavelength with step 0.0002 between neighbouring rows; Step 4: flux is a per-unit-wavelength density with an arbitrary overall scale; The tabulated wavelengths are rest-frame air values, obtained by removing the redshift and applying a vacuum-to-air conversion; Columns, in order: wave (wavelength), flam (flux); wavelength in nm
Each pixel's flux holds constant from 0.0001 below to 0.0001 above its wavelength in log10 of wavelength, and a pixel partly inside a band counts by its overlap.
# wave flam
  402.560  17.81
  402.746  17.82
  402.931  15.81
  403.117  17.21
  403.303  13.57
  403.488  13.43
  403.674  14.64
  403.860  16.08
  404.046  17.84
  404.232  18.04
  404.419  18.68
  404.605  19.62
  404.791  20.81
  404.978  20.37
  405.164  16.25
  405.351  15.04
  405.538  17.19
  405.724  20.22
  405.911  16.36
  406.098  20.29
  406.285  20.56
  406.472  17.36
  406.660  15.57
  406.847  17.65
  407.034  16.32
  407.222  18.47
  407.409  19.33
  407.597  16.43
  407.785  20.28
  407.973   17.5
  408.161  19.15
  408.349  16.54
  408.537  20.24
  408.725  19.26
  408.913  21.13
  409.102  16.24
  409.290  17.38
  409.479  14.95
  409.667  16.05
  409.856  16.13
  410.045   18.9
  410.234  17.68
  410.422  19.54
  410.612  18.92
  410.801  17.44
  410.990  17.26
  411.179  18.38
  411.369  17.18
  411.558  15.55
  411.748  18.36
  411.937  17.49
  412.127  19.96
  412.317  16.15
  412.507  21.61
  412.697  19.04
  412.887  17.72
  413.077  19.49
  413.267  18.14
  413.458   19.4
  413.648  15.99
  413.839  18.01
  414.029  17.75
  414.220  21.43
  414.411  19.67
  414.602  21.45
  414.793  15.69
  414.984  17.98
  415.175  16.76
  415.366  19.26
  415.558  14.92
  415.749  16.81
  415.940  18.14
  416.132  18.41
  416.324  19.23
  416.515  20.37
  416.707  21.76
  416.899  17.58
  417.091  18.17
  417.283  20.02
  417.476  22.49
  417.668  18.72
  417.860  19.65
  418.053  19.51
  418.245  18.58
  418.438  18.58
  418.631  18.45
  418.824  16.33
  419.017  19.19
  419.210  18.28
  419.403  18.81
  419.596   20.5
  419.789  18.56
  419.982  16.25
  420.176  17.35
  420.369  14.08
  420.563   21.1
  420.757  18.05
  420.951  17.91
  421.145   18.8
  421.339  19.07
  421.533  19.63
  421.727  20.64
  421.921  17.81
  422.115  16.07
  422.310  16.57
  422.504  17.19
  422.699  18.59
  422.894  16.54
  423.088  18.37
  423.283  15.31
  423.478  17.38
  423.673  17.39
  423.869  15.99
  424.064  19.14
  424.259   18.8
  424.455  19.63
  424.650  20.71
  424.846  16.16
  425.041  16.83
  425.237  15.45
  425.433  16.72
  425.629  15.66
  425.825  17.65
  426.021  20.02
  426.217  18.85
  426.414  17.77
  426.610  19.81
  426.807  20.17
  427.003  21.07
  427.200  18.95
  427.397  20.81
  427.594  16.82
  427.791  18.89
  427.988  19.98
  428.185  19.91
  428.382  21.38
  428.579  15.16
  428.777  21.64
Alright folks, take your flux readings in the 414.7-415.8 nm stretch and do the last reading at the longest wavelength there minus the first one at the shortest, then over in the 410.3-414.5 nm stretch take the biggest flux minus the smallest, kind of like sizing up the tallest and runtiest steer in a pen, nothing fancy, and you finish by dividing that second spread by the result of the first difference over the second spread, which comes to 33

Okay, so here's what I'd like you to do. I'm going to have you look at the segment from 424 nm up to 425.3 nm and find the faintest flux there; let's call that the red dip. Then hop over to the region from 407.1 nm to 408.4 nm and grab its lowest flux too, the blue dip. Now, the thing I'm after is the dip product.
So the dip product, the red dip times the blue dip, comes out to 254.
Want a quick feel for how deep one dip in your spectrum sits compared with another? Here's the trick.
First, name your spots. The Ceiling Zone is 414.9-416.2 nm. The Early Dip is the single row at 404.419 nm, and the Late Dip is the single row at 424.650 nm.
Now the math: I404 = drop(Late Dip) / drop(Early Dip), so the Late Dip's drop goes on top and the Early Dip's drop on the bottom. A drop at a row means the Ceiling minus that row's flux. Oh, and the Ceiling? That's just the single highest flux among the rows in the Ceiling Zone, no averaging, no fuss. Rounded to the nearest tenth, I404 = -2.5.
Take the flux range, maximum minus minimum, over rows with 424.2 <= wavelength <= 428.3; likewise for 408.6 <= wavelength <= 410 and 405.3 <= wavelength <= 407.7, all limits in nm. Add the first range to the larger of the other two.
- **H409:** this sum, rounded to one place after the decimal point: 11.8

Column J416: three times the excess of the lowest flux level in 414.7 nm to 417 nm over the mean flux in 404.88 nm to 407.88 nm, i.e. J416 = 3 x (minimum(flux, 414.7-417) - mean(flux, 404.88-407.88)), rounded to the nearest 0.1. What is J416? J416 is -9.2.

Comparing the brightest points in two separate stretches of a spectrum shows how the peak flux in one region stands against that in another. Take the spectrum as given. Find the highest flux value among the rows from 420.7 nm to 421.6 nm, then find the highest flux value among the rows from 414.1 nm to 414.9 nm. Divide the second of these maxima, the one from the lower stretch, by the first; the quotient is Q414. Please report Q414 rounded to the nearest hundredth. 1.09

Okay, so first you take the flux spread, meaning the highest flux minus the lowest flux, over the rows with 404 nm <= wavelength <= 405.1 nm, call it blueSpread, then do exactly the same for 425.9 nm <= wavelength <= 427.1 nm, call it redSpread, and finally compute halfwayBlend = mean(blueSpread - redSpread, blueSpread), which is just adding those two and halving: 1.3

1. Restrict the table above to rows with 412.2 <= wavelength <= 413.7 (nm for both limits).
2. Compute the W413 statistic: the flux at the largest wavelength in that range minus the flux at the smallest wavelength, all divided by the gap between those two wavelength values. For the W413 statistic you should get 0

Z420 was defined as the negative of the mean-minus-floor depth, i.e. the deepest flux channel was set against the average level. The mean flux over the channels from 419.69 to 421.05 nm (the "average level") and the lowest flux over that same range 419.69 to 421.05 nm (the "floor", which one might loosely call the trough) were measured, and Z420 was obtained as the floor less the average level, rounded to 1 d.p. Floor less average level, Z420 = -3.5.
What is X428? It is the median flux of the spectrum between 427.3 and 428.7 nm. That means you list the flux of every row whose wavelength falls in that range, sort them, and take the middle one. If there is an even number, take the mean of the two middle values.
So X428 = 19.9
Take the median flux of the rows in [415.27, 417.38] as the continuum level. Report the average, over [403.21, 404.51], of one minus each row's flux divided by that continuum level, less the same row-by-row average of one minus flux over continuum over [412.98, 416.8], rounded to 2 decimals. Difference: 0.14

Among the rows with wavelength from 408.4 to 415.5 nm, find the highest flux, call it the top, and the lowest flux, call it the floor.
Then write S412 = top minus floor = 6.7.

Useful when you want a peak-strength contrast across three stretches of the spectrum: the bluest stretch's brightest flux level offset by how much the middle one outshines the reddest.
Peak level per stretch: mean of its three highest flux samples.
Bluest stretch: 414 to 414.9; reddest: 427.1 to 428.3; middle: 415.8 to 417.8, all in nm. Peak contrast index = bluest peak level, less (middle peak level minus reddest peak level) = 19.5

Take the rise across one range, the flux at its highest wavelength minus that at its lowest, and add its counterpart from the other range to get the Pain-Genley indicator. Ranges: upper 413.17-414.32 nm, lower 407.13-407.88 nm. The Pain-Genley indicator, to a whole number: 5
